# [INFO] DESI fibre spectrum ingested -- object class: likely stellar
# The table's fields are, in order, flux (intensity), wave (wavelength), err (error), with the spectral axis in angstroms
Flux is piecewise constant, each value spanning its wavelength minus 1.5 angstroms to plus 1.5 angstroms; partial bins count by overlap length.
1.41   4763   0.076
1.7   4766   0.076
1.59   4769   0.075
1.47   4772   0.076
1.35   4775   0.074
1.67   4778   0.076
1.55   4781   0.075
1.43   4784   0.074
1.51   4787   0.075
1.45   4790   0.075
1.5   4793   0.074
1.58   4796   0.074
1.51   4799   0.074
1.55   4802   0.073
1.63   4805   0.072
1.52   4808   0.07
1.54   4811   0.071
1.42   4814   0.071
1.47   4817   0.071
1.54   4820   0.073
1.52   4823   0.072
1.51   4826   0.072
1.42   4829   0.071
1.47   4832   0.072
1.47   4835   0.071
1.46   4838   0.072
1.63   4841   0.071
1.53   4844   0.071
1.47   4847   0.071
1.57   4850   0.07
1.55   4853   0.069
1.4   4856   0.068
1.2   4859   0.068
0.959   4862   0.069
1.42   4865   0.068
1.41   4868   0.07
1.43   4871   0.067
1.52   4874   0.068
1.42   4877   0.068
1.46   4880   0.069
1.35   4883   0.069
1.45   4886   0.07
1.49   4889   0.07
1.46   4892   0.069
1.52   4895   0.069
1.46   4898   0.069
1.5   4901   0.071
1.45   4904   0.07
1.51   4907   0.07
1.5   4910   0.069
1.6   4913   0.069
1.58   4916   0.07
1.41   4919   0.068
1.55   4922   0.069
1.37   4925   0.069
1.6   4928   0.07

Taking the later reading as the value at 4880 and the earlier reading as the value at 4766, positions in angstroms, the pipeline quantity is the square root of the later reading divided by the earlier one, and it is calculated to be 0.93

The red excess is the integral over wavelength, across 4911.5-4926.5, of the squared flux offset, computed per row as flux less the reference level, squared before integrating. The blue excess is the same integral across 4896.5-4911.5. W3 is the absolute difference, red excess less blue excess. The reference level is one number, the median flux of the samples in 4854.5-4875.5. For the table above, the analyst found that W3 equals 0.168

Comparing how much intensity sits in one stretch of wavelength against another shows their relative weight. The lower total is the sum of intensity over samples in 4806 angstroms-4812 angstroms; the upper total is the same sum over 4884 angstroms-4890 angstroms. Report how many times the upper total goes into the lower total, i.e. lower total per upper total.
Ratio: 1.04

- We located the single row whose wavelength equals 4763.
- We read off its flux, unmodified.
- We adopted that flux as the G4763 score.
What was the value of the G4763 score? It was 1.41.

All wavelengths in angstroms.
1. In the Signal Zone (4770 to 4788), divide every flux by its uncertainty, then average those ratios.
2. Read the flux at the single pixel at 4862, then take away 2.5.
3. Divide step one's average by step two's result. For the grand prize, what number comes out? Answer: -13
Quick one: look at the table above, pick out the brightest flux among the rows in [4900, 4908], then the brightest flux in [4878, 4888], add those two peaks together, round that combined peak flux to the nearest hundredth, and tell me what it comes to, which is 2.97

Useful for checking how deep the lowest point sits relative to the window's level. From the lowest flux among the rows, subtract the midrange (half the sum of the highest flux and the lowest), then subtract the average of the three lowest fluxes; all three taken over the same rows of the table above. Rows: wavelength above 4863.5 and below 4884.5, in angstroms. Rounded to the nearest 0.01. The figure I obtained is -1.48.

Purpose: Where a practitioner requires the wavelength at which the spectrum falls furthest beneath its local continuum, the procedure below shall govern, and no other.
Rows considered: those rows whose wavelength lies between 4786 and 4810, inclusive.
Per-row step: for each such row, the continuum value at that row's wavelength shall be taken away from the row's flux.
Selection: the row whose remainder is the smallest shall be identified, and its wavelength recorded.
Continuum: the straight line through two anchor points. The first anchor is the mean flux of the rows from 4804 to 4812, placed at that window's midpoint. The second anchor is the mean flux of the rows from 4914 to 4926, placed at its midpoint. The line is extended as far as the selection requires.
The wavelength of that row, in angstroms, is 4790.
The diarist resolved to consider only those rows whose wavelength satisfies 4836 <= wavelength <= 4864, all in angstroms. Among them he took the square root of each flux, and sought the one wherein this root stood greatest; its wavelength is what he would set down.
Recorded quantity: 4841 angstroms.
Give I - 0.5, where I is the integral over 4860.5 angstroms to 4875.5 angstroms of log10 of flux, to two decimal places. 1.36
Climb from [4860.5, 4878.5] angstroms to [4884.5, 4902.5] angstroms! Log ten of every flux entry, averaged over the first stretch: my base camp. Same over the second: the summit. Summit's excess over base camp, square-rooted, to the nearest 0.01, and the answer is 0.20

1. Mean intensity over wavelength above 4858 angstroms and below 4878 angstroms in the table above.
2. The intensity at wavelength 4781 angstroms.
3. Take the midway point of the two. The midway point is 1.44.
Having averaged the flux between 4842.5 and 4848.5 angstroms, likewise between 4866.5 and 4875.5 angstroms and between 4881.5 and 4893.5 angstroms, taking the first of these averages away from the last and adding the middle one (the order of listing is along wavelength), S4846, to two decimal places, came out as 1.39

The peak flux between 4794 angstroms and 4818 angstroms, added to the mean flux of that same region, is 3.16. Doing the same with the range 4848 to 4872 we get 2.94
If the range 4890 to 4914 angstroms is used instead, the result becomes 3.10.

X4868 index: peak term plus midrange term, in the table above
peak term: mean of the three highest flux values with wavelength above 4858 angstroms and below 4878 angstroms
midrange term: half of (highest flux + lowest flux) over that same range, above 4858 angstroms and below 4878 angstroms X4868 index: 2.70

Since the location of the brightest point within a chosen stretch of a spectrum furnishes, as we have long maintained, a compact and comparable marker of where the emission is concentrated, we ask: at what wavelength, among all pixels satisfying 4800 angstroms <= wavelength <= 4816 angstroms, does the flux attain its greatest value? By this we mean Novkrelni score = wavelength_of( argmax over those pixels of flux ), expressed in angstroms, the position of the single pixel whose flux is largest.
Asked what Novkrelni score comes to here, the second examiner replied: 4805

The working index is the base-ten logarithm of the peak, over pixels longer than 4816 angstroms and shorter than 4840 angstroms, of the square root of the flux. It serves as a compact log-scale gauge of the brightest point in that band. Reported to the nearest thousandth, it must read 0.094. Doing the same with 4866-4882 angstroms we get 0.091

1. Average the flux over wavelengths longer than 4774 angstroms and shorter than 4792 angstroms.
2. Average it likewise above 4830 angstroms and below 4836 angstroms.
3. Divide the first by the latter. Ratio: 1.02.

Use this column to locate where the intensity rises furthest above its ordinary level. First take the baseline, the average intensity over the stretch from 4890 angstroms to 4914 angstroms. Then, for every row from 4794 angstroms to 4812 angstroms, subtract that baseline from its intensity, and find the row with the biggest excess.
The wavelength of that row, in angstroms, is 4805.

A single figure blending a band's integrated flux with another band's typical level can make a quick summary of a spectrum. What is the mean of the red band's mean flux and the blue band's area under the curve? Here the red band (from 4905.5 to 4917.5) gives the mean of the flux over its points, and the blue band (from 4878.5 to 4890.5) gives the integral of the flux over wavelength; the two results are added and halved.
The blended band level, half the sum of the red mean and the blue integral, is 9.4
